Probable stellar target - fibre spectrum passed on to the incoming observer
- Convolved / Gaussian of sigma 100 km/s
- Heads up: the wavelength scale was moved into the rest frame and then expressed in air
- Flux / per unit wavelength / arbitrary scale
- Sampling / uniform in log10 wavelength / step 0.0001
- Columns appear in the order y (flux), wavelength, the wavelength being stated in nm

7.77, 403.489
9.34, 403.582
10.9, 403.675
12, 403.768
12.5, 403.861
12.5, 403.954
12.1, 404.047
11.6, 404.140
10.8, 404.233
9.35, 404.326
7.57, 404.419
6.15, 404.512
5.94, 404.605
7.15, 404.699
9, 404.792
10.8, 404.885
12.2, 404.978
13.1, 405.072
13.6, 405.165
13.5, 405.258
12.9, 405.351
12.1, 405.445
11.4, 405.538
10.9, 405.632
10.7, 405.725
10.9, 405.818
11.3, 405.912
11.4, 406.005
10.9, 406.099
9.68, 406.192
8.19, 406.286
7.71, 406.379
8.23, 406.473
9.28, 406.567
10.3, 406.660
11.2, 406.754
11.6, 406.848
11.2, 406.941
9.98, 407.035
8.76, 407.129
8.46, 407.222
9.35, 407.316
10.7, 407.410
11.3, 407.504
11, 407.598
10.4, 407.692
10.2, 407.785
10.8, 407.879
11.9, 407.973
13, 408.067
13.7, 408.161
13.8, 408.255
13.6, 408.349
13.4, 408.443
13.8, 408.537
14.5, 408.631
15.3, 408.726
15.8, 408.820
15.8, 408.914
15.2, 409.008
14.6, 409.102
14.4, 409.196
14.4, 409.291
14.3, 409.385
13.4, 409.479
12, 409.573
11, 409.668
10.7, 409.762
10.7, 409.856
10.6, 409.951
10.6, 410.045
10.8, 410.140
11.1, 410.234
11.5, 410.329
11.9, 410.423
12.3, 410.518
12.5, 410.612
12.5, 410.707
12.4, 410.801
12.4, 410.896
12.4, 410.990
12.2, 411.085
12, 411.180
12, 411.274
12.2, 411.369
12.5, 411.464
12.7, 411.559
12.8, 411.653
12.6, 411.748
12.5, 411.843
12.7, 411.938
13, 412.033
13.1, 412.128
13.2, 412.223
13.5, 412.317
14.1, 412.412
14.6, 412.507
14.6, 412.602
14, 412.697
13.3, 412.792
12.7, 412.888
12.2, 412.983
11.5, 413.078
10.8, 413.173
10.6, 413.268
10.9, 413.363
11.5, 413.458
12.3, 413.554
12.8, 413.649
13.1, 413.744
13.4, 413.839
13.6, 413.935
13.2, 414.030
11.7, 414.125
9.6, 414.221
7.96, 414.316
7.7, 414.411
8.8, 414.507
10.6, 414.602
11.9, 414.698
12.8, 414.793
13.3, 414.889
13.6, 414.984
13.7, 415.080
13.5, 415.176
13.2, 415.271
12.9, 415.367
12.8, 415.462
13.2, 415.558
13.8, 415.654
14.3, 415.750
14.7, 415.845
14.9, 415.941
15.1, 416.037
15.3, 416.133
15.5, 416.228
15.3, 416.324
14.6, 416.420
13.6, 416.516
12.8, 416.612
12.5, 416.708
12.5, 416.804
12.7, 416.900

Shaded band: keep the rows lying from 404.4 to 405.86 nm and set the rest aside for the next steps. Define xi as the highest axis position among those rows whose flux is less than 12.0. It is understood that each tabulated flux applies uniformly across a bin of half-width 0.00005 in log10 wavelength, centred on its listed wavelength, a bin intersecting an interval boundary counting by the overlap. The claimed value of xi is 405.818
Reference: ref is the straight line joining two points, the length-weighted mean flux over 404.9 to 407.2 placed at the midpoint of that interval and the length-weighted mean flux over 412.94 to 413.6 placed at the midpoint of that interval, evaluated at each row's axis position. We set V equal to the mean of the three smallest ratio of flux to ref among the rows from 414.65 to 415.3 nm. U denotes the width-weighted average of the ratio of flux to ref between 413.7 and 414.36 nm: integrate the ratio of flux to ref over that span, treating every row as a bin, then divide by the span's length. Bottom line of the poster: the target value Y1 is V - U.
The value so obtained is 0.07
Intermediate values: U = 1.03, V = 1.10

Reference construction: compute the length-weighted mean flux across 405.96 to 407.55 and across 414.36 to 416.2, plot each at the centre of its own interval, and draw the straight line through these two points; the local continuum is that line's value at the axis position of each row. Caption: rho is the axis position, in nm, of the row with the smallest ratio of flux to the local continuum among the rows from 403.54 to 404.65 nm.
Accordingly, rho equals 404.605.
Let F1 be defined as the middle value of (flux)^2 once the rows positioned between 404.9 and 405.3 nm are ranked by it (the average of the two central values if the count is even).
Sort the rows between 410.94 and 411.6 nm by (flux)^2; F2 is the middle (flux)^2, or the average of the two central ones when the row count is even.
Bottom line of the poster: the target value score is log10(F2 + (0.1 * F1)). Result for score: 2.22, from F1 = 177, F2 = 149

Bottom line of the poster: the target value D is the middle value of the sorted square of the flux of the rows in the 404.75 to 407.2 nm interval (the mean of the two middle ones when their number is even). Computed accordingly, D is 119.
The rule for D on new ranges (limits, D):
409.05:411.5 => 149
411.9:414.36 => 166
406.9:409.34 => 174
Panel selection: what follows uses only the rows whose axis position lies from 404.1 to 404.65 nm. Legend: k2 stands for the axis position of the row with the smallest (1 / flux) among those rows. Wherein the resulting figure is 404.140 nm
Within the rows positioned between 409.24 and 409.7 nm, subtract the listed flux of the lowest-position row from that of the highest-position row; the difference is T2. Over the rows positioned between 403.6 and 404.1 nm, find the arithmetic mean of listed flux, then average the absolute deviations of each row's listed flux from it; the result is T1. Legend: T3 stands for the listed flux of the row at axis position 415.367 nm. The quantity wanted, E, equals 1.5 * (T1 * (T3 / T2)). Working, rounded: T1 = 0.4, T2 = -3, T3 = 12.9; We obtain -3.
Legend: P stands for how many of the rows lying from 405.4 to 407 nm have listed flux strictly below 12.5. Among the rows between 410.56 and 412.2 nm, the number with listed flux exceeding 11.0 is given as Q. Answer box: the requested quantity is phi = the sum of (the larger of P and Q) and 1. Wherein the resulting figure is 18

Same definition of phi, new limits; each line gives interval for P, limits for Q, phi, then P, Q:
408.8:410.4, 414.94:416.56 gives 18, 9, 17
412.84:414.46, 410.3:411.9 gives 18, 11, 17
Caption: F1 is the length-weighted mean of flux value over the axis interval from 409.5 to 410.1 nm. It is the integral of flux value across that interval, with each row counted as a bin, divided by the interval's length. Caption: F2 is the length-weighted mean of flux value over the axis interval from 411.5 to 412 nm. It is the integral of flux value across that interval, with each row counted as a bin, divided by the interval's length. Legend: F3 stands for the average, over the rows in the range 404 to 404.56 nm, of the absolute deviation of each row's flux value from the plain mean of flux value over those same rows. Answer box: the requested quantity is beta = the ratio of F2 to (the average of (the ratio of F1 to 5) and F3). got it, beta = 6.2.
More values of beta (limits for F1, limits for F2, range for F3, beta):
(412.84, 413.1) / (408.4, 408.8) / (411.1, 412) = 10.7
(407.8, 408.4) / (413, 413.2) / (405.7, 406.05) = 8.1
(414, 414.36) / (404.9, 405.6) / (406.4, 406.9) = 7.9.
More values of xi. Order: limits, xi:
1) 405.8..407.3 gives 407.222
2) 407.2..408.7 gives 407.973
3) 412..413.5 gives 413.458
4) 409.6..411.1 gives 410.423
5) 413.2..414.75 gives 414.698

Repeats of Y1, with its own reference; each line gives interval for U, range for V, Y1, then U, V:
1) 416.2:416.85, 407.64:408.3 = -0.23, 1.18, 0.95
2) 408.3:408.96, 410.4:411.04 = -0.23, 1.32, 1.09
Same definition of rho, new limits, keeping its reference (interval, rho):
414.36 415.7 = 414.411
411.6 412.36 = 411.843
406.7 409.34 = 407.222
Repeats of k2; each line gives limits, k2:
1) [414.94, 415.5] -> 415.080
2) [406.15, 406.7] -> 406.660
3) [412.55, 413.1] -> 412.602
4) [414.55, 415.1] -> 415.080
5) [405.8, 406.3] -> 406.005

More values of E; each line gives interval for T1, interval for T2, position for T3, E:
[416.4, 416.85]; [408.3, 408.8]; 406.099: 7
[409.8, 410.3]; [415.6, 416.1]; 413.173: 2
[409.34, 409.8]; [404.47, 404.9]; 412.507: 6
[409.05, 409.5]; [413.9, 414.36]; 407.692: -1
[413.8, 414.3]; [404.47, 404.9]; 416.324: 7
